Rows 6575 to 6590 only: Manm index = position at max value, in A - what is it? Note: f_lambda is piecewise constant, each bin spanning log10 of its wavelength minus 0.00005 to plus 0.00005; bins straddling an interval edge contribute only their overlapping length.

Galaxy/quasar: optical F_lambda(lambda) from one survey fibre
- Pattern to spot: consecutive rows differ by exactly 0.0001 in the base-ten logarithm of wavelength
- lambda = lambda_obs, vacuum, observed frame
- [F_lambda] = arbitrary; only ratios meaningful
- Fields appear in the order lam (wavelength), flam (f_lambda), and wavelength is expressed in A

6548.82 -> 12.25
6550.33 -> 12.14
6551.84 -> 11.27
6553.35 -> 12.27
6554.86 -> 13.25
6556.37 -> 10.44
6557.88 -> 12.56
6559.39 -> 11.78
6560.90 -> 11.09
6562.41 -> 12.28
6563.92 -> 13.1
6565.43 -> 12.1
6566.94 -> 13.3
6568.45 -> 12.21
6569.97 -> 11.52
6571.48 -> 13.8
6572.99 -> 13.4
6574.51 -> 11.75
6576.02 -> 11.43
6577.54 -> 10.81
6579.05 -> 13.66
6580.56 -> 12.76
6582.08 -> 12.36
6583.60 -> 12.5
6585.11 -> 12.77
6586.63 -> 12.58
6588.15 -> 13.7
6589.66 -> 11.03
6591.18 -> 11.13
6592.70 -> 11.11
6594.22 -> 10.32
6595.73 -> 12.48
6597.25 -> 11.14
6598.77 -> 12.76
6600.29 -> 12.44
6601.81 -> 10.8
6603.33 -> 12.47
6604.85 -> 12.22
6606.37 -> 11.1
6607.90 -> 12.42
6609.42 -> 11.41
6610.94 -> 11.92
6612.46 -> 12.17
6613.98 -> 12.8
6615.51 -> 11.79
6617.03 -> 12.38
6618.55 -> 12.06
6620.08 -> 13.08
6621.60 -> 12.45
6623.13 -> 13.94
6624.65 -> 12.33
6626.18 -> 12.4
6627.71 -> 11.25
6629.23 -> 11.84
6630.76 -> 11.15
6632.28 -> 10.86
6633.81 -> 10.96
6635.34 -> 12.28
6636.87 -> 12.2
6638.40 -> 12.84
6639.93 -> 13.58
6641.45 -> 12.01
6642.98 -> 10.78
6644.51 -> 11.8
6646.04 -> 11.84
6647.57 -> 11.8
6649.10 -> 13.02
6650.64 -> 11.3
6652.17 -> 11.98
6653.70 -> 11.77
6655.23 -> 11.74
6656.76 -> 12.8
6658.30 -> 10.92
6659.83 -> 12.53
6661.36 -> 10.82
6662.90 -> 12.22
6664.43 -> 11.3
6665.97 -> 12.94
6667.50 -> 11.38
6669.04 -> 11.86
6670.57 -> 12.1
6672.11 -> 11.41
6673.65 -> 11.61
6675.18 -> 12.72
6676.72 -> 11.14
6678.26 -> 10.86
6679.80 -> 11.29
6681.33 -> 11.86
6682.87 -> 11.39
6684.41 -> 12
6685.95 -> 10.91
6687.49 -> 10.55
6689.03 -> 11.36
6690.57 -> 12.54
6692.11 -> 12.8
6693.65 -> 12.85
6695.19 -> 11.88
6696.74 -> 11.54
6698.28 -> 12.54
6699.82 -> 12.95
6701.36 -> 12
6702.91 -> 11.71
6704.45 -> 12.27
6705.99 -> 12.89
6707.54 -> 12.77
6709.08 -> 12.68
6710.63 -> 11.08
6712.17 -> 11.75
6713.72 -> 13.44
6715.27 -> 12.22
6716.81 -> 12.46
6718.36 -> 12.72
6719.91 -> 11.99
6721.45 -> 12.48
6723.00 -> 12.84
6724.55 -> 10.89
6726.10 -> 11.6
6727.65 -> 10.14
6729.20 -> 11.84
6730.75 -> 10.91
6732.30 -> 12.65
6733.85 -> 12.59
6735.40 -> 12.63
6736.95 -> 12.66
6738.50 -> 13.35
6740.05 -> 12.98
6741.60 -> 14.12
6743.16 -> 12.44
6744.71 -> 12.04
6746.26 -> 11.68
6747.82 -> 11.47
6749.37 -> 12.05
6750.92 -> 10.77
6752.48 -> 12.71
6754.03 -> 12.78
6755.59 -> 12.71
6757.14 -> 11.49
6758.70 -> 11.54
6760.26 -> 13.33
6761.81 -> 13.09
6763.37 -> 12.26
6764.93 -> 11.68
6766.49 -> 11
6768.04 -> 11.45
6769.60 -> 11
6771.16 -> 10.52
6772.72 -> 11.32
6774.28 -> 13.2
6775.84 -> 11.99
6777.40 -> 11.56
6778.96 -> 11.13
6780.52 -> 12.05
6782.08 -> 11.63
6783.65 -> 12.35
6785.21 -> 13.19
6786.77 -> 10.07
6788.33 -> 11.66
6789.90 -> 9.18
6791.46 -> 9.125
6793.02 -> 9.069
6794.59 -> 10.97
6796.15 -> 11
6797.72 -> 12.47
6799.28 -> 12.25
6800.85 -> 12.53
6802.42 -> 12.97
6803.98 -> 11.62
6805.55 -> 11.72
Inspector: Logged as 6588.15 A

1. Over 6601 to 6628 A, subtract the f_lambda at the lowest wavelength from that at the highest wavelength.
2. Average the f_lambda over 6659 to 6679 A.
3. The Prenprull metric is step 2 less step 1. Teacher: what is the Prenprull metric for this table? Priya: 11.3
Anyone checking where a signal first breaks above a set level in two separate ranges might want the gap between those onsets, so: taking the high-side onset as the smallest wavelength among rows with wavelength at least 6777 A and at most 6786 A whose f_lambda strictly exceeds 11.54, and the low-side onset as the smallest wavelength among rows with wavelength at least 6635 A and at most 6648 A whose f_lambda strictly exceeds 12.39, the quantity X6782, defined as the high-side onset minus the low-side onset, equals 139.0 A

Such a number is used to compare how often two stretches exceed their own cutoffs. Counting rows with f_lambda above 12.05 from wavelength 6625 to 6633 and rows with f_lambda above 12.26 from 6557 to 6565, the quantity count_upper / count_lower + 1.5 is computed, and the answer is 1.8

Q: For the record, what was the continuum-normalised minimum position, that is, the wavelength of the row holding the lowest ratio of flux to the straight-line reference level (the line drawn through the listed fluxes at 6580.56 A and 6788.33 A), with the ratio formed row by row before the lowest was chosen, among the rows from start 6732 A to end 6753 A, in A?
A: 6750.92 A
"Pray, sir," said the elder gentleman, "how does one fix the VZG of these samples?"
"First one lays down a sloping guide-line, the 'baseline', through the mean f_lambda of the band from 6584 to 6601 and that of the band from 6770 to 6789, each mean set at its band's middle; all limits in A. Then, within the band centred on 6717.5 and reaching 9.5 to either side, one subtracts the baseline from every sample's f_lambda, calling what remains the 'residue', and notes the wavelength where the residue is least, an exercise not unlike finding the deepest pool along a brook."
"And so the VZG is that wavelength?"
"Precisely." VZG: 6724.55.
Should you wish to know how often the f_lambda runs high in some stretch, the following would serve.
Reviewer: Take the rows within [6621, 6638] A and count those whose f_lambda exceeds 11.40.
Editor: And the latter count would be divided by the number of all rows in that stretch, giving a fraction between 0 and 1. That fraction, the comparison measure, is 0.64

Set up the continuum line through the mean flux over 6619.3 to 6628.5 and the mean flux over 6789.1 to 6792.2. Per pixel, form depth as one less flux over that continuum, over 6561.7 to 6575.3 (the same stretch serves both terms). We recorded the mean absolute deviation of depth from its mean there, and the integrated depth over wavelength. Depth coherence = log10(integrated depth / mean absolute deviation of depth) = 1.32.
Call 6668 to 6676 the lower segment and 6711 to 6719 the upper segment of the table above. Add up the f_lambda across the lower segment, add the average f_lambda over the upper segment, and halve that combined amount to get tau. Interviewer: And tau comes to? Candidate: 36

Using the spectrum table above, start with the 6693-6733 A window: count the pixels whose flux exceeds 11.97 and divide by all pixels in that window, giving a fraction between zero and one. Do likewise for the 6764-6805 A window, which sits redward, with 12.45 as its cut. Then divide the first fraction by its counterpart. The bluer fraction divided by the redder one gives 3.2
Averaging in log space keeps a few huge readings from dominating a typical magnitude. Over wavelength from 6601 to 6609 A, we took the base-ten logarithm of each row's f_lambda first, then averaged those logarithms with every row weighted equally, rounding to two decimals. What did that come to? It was 1.07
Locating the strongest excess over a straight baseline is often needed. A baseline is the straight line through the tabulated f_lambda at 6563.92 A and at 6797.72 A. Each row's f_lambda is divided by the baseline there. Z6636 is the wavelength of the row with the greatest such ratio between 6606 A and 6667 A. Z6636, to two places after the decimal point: 6623.13 A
